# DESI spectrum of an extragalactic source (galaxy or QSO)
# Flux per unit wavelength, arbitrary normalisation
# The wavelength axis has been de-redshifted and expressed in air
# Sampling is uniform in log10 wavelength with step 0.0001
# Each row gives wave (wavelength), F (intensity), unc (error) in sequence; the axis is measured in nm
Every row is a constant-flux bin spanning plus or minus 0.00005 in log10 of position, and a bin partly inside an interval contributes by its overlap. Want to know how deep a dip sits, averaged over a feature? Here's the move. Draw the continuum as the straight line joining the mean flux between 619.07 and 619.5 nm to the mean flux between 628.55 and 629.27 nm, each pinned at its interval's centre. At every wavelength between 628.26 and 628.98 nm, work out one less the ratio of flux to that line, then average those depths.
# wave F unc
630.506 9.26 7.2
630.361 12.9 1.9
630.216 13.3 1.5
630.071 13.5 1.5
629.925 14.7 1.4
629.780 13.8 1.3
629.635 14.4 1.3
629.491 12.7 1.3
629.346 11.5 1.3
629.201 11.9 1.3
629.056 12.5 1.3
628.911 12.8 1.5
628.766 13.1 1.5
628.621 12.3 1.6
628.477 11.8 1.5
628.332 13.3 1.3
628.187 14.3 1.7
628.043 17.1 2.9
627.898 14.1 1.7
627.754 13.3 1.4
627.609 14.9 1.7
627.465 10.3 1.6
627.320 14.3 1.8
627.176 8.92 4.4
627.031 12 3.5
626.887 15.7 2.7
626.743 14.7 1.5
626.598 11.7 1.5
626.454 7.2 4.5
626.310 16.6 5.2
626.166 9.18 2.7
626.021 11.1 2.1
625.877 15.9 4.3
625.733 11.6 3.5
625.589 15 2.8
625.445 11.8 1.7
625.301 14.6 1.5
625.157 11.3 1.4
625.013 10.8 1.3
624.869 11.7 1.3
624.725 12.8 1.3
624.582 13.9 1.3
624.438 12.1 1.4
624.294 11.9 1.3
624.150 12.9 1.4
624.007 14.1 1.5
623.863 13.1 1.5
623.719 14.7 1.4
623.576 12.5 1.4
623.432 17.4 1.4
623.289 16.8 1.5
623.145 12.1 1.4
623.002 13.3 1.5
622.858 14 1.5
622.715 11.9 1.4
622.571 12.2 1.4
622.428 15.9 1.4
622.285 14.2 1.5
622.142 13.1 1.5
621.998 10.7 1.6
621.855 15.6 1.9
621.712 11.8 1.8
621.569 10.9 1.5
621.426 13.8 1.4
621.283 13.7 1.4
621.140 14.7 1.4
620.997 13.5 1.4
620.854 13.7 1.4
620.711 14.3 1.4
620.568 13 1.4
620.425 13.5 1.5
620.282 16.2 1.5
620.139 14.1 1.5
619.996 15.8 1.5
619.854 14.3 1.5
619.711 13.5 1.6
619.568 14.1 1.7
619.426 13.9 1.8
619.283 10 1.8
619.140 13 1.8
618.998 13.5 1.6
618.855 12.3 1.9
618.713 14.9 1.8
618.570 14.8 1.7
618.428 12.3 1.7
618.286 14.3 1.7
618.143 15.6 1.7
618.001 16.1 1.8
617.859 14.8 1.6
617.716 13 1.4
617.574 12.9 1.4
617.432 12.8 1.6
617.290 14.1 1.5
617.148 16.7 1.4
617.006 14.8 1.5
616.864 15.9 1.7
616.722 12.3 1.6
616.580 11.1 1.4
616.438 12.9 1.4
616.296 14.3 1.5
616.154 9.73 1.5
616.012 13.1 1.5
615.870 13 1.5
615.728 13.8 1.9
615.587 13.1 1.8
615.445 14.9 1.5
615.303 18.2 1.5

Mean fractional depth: -0.01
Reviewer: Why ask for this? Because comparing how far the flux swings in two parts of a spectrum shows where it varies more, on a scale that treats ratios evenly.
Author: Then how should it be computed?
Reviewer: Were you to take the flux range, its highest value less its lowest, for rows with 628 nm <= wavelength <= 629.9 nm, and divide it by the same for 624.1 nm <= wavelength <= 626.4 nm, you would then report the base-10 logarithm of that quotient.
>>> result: -0.12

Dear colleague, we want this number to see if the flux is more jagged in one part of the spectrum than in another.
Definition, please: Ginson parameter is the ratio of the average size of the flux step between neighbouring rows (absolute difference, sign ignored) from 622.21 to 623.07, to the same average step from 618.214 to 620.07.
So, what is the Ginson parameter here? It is 1.1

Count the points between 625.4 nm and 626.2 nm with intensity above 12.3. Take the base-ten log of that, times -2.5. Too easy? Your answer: -0.75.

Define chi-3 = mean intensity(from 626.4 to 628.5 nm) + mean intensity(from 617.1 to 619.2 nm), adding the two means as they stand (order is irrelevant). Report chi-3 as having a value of 27.0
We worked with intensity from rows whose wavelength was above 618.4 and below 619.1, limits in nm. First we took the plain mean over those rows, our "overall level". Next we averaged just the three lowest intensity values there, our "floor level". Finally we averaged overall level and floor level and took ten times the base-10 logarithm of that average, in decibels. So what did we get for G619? 11.2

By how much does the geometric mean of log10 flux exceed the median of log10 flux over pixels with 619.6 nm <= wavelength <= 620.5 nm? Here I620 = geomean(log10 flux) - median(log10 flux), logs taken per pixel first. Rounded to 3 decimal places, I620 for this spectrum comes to 0.010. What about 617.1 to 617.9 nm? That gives 0.013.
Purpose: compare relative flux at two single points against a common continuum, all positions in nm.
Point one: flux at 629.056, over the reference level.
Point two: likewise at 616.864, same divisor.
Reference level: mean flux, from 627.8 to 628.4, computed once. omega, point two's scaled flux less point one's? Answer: 0.23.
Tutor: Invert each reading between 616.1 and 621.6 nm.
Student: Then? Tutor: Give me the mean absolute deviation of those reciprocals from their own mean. 0.0068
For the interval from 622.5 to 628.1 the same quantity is 0.0115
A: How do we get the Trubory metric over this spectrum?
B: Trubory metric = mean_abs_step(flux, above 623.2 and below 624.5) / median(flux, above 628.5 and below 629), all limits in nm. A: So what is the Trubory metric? 0.12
